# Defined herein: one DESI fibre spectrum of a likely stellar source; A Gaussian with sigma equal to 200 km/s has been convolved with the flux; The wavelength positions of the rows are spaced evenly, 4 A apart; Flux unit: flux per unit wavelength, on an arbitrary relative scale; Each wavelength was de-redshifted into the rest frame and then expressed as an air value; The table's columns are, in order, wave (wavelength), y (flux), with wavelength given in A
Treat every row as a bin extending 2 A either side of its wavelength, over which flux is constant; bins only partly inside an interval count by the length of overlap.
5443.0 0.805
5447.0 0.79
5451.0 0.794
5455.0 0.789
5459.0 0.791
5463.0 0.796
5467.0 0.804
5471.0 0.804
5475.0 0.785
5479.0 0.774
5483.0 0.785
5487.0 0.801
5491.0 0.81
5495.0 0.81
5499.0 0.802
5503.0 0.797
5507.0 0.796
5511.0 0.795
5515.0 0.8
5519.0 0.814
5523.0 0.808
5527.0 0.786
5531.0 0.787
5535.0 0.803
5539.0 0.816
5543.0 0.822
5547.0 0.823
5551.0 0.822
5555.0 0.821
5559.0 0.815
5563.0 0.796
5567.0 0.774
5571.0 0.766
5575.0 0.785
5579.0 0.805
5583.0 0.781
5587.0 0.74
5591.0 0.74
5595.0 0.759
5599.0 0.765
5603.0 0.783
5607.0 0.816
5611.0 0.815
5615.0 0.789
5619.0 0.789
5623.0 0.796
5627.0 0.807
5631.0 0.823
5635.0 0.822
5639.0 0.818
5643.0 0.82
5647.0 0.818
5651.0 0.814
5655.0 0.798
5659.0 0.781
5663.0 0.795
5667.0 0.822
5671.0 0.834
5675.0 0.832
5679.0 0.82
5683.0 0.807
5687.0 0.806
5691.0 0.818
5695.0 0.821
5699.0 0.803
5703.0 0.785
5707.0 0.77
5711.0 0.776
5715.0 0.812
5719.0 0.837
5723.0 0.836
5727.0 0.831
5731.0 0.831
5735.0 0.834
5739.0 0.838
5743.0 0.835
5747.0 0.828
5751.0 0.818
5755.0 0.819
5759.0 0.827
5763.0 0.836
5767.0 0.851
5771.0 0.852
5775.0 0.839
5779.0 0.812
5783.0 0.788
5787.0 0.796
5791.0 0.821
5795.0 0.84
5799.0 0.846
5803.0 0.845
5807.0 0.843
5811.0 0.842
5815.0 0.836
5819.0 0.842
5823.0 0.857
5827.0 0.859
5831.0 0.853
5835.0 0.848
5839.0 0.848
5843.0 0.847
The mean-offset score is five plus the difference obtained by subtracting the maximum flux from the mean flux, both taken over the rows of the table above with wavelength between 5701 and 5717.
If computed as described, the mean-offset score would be 4.97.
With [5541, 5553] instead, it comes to 5.00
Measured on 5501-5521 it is 4.99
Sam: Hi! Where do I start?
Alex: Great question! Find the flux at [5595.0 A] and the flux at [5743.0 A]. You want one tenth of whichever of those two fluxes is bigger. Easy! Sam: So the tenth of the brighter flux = 0.0835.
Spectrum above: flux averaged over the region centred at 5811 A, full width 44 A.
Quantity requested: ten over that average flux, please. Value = 11.8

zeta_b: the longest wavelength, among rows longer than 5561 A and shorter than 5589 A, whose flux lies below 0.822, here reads 5587.0 A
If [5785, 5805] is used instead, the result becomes 5791.0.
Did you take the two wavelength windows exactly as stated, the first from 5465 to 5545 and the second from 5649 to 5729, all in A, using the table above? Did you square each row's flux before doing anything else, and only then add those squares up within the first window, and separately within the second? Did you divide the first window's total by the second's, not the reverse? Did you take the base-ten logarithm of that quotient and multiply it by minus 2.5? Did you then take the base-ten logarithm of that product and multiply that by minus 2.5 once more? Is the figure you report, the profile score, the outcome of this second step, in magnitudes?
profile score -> 3.9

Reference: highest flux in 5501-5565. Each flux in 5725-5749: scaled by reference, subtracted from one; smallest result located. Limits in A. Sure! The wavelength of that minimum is 5739.0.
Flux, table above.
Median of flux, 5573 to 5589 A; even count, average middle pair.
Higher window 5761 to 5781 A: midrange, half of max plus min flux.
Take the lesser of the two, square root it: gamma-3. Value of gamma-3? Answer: 0.885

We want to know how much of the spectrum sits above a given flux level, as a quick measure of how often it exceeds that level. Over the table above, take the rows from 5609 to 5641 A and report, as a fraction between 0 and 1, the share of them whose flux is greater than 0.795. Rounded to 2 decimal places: 0.75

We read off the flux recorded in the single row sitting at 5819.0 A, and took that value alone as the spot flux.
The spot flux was 0.842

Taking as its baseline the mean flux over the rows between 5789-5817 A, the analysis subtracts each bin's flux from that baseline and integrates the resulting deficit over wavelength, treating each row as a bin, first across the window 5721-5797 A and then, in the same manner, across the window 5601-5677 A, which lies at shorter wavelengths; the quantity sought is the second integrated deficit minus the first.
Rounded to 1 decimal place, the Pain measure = 1.4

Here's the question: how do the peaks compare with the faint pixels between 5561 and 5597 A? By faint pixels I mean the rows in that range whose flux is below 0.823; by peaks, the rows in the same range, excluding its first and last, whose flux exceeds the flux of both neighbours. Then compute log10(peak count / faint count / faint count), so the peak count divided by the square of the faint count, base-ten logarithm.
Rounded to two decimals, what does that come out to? -1.91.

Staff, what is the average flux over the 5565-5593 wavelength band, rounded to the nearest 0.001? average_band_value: 0.770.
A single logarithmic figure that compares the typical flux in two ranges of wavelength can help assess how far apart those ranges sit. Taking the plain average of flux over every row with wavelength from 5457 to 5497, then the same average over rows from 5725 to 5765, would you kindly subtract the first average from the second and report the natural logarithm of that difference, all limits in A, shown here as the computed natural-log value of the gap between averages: -3.39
